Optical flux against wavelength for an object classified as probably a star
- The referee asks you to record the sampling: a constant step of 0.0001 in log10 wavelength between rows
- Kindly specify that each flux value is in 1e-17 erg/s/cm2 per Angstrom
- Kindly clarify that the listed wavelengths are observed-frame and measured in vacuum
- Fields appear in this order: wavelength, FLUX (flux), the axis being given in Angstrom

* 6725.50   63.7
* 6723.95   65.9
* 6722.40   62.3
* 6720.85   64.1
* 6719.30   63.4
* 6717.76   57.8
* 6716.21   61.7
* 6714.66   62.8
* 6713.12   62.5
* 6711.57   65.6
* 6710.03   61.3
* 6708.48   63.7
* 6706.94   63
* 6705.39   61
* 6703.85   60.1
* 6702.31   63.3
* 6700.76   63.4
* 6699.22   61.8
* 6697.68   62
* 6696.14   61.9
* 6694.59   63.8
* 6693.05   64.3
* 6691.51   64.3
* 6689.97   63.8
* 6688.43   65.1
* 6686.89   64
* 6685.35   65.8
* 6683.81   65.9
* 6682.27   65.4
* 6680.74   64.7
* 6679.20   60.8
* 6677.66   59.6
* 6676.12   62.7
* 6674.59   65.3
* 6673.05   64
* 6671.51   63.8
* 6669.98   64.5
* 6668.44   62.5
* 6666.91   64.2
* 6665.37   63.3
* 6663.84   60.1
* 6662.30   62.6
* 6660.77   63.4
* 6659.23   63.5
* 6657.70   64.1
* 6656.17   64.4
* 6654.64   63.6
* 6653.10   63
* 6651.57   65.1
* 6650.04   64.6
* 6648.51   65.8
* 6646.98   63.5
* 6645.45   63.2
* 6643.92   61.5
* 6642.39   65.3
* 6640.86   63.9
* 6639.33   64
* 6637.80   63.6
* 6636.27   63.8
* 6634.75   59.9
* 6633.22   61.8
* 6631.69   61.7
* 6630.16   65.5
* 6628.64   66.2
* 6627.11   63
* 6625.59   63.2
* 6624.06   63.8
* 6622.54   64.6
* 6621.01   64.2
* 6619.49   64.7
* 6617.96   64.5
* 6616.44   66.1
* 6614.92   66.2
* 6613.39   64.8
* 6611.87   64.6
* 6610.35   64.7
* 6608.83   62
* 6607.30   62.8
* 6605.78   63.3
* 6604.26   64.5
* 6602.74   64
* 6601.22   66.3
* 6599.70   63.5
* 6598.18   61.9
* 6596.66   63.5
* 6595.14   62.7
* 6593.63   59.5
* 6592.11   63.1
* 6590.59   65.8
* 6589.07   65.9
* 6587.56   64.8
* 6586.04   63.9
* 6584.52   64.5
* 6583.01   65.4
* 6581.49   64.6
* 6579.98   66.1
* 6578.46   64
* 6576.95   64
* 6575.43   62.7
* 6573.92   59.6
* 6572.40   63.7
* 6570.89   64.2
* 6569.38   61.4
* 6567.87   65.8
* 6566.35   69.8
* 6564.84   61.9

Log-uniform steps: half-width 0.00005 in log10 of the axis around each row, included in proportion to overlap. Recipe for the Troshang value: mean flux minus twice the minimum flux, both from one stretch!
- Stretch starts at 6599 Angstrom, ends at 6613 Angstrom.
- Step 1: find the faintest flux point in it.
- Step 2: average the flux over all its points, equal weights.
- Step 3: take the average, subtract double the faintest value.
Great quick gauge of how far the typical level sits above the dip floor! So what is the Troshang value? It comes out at -60.0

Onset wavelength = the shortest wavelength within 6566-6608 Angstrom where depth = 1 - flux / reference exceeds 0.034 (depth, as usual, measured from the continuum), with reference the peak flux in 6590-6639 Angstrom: 6569.38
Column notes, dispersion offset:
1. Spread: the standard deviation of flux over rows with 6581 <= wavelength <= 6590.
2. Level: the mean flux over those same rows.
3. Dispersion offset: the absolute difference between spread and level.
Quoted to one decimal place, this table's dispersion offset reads 64.2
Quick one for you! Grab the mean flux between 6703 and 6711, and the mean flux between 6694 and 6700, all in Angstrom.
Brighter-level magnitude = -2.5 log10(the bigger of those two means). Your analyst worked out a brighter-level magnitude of -4.49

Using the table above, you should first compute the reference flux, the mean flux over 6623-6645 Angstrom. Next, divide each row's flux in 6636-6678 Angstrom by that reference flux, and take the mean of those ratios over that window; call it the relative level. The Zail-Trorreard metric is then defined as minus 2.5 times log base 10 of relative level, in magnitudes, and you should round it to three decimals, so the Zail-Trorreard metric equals -0.003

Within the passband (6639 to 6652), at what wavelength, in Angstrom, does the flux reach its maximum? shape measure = 6648.51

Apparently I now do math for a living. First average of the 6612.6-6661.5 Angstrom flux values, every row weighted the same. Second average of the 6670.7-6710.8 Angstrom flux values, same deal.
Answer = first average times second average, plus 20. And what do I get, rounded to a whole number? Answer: 4066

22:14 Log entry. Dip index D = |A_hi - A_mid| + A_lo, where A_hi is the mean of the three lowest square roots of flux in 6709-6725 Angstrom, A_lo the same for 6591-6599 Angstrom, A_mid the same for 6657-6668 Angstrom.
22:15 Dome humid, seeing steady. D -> 7.94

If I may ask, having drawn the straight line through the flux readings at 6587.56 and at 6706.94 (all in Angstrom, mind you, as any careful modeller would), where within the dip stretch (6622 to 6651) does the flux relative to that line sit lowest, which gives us 6634.75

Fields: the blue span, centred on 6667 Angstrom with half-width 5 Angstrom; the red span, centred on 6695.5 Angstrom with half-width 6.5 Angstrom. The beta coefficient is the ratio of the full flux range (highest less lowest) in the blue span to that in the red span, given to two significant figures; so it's 1.8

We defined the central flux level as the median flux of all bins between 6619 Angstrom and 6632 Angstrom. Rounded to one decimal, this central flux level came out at 64.2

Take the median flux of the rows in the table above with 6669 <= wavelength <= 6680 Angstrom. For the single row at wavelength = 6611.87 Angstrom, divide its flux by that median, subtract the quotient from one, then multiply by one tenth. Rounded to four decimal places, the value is -0.0013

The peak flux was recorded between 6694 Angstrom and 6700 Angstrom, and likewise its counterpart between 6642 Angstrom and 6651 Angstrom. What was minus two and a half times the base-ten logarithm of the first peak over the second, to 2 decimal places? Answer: 0.03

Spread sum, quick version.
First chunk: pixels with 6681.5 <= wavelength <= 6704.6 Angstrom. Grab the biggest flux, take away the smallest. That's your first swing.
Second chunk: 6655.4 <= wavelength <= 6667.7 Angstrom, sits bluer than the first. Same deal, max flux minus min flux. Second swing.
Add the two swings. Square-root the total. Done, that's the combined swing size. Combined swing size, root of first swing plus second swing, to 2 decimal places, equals 3.18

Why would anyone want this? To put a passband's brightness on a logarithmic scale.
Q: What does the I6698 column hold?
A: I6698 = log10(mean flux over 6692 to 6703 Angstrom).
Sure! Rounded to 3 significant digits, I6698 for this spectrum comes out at 1.80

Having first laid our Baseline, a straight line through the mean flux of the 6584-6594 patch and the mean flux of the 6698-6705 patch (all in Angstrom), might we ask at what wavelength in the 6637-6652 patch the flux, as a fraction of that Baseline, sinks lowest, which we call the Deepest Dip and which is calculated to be 6643.92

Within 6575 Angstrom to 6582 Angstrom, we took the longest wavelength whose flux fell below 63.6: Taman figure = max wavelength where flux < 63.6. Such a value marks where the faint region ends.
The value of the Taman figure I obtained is 6575.43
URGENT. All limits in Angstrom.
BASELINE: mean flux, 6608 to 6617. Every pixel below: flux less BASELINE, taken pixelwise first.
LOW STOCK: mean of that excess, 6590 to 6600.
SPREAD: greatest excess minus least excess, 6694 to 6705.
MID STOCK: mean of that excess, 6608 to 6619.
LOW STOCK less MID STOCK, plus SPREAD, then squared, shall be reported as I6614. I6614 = 3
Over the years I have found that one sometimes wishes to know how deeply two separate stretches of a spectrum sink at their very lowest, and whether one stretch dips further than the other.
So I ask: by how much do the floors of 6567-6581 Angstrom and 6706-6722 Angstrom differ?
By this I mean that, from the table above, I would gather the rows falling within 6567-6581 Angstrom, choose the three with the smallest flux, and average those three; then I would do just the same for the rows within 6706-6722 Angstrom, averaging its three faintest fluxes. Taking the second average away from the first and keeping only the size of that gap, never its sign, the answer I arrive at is 1.0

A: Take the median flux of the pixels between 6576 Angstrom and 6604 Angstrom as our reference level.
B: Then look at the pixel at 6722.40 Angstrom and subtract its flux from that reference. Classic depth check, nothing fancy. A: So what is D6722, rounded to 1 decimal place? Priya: 1.7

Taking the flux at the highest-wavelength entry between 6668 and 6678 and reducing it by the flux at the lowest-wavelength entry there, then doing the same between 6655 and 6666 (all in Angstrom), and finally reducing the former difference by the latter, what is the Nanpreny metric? -2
